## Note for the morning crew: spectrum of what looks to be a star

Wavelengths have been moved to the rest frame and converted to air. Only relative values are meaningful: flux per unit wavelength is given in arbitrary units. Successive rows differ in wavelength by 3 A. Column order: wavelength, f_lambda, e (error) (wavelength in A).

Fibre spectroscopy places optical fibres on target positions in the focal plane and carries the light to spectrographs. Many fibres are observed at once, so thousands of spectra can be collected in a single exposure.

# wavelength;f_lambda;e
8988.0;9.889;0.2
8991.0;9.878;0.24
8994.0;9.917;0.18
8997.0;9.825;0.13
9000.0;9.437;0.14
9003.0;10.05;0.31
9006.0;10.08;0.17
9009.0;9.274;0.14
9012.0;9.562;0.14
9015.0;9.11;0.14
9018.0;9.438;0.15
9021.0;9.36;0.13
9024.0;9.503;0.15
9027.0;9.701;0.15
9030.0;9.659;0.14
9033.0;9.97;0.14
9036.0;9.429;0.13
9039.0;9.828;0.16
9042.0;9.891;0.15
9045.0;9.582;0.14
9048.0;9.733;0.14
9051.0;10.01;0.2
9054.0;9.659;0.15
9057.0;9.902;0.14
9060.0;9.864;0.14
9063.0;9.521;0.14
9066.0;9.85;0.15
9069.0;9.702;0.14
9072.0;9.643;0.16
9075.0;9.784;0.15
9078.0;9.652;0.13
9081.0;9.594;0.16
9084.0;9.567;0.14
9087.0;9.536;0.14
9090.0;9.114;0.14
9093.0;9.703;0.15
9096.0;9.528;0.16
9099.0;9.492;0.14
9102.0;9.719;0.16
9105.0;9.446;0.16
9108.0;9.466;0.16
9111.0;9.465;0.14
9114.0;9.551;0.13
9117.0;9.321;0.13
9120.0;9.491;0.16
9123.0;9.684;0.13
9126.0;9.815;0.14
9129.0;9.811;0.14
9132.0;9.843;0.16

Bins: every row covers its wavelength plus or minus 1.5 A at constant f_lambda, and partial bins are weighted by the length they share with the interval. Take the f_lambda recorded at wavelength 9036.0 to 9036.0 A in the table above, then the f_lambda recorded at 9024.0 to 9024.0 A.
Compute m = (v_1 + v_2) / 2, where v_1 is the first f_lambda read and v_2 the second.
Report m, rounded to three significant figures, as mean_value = 9.47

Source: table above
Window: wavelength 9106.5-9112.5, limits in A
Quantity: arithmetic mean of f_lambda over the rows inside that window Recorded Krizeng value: 9.47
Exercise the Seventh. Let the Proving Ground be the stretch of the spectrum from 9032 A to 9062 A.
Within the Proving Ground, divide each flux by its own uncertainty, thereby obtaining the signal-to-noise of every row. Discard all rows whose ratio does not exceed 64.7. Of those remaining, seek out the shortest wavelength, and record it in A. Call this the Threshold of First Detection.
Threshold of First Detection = 9033.0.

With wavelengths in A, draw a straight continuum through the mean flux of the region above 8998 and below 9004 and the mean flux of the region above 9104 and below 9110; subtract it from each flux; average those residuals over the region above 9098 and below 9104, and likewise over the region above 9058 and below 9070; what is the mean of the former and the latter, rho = 0.15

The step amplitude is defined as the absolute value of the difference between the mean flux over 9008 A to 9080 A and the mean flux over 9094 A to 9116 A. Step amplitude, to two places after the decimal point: 0.13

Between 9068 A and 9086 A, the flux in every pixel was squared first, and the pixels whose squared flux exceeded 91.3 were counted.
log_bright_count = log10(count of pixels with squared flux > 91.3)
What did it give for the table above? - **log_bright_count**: 0.8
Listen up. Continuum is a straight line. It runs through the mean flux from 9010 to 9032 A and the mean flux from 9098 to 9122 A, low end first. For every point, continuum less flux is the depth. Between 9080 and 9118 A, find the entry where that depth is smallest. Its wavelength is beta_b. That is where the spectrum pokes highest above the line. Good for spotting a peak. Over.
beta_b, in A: 9102.0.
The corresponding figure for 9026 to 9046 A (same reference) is 9033.0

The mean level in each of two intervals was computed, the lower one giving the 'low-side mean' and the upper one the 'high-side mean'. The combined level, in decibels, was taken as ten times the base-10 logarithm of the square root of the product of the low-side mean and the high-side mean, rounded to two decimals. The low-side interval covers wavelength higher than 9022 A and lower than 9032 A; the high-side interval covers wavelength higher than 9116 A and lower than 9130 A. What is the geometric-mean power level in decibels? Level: 9.83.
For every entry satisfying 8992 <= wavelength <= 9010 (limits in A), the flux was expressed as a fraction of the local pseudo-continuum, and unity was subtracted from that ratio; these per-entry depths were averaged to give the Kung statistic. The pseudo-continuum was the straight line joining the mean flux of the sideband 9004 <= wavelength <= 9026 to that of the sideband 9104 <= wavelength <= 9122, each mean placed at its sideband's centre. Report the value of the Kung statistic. 0.030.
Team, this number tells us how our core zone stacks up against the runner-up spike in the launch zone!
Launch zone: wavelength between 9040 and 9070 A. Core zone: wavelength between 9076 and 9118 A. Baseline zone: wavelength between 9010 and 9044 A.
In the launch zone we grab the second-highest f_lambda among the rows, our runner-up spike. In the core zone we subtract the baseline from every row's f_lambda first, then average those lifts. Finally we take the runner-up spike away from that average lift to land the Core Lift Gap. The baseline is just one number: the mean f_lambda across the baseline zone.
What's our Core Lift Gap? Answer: -10.0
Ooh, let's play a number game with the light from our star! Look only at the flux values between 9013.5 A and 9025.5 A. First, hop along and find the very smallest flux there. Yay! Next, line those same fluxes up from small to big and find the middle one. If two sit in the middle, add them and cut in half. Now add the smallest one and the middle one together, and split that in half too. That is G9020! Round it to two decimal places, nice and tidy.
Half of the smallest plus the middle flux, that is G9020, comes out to 9.25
